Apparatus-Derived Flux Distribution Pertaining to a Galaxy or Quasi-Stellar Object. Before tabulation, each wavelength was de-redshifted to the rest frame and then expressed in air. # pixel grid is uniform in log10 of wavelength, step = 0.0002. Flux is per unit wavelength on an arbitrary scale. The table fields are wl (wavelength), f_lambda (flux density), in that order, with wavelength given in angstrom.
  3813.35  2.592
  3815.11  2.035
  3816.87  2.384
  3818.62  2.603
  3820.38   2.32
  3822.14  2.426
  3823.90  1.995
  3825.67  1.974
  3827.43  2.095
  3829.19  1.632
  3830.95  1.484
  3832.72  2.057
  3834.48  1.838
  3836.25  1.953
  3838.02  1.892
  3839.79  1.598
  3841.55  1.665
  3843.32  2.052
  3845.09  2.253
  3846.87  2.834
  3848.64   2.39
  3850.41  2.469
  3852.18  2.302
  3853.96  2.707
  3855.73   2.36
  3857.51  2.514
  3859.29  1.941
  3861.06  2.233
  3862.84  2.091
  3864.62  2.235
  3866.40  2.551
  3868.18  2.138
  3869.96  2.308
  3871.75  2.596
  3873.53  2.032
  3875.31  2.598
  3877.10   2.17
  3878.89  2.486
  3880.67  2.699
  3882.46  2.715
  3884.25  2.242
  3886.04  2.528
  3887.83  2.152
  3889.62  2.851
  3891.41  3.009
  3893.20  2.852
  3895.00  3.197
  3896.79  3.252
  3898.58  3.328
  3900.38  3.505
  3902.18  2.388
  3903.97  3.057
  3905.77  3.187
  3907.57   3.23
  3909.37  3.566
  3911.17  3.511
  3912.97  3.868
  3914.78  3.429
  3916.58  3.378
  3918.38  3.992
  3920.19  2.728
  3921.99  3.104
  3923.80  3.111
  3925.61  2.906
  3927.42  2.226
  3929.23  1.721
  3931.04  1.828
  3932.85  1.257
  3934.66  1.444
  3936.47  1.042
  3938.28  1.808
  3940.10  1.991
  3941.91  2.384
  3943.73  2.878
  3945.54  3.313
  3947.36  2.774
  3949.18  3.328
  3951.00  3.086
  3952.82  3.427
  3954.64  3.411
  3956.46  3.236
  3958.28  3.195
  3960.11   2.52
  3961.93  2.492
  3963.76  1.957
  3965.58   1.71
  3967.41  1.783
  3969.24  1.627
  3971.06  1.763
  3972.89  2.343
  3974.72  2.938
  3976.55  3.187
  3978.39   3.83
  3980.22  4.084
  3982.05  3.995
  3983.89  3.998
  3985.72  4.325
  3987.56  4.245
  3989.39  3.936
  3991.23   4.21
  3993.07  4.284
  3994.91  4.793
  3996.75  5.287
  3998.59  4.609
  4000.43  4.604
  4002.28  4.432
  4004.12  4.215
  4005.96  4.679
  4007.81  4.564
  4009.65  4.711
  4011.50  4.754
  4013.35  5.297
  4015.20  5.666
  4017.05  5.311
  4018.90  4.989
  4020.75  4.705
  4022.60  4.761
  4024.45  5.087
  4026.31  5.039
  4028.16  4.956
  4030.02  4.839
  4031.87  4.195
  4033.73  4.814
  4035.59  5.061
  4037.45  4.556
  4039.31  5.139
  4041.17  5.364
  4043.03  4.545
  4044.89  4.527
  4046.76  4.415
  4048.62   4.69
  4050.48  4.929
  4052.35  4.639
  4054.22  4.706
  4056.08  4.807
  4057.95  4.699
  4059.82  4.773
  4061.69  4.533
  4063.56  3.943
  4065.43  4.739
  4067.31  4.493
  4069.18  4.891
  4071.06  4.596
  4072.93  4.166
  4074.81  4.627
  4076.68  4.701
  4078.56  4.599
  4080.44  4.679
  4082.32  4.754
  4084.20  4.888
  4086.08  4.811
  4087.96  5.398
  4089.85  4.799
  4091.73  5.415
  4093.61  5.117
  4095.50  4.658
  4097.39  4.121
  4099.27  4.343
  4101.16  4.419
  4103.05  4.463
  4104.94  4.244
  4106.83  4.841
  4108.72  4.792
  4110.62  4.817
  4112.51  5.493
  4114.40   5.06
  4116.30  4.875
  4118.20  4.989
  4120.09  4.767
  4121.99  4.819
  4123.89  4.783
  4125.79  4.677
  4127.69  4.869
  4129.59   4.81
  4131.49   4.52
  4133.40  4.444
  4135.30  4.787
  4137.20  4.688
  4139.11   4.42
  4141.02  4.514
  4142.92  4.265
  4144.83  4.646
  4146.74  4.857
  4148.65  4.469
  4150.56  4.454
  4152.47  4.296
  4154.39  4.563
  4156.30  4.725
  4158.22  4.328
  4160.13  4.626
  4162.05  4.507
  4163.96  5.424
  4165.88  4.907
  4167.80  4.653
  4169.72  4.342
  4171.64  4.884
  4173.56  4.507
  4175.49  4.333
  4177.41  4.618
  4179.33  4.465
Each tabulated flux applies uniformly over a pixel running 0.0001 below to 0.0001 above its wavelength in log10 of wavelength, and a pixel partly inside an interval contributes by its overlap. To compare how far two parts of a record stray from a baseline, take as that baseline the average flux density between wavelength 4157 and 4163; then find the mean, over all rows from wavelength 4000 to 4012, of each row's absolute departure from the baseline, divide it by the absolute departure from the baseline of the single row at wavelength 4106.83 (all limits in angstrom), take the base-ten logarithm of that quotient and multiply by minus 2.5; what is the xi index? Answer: 0.8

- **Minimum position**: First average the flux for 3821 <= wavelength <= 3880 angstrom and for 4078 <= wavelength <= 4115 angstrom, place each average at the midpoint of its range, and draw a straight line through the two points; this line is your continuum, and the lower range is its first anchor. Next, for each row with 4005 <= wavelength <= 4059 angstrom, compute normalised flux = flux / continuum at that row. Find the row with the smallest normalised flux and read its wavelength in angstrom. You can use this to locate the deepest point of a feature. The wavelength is 4031.87 angstrom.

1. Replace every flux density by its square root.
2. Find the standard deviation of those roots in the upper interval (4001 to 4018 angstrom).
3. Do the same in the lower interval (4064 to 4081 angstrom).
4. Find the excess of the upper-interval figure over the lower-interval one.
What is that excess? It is 0.06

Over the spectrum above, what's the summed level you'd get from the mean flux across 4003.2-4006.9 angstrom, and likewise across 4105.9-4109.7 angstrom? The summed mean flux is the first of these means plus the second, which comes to 9.3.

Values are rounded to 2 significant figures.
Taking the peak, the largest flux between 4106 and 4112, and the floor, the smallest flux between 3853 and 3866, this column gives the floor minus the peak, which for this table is -2.9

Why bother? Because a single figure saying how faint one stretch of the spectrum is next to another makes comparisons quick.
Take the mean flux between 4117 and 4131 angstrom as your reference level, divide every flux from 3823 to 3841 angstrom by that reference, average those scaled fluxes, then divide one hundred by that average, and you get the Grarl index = 260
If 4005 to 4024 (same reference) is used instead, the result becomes 97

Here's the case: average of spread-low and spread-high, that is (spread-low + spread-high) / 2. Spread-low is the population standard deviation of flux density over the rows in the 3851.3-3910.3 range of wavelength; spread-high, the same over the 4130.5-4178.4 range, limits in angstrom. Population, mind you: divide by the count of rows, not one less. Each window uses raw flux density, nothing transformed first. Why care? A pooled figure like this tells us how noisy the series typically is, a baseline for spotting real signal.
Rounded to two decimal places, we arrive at 0.35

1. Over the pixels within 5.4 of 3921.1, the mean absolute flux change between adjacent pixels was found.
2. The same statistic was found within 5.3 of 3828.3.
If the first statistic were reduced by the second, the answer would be 0.23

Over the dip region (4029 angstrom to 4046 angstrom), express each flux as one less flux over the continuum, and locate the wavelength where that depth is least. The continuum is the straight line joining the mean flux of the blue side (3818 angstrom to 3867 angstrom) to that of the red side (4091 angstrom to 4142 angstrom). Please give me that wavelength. 4041.17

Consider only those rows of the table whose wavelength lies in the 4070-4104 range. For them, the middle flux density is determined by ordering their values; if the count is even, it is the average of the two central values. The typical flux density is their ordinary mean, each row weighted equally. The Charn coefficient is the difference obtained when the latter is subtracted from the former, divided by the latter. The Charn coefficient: -0.006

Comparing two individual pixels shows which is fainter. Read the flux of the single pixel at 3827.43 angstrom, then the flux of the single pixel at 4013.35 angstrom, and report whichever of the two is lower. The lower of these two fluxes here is 2.1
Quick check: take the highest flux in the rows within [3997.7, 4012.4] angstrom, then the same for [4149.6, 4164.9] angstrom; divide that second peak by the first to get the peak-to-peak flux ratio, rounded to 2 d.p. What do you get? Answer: 1.14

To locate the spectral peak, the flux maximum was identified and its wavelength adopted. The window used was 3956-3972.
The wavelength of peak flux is 3956.46 angstrom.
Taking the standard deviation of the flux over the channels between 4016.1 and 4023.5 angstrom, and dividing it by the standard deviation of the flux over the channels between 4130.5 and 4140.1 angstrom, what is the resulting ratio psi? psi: 1.7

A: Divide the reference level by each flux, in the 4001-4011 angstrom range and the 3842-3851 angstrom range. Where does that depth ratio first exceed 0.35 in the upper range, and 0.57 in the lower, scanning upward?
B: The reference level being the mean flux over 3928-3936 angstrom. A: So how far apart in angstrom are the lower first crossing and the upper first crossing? 159.0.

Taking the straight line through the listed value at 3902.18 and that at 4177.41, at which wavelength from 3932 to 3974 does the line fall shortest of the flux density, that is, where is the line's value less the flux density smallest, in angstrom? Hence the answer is 3952.82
